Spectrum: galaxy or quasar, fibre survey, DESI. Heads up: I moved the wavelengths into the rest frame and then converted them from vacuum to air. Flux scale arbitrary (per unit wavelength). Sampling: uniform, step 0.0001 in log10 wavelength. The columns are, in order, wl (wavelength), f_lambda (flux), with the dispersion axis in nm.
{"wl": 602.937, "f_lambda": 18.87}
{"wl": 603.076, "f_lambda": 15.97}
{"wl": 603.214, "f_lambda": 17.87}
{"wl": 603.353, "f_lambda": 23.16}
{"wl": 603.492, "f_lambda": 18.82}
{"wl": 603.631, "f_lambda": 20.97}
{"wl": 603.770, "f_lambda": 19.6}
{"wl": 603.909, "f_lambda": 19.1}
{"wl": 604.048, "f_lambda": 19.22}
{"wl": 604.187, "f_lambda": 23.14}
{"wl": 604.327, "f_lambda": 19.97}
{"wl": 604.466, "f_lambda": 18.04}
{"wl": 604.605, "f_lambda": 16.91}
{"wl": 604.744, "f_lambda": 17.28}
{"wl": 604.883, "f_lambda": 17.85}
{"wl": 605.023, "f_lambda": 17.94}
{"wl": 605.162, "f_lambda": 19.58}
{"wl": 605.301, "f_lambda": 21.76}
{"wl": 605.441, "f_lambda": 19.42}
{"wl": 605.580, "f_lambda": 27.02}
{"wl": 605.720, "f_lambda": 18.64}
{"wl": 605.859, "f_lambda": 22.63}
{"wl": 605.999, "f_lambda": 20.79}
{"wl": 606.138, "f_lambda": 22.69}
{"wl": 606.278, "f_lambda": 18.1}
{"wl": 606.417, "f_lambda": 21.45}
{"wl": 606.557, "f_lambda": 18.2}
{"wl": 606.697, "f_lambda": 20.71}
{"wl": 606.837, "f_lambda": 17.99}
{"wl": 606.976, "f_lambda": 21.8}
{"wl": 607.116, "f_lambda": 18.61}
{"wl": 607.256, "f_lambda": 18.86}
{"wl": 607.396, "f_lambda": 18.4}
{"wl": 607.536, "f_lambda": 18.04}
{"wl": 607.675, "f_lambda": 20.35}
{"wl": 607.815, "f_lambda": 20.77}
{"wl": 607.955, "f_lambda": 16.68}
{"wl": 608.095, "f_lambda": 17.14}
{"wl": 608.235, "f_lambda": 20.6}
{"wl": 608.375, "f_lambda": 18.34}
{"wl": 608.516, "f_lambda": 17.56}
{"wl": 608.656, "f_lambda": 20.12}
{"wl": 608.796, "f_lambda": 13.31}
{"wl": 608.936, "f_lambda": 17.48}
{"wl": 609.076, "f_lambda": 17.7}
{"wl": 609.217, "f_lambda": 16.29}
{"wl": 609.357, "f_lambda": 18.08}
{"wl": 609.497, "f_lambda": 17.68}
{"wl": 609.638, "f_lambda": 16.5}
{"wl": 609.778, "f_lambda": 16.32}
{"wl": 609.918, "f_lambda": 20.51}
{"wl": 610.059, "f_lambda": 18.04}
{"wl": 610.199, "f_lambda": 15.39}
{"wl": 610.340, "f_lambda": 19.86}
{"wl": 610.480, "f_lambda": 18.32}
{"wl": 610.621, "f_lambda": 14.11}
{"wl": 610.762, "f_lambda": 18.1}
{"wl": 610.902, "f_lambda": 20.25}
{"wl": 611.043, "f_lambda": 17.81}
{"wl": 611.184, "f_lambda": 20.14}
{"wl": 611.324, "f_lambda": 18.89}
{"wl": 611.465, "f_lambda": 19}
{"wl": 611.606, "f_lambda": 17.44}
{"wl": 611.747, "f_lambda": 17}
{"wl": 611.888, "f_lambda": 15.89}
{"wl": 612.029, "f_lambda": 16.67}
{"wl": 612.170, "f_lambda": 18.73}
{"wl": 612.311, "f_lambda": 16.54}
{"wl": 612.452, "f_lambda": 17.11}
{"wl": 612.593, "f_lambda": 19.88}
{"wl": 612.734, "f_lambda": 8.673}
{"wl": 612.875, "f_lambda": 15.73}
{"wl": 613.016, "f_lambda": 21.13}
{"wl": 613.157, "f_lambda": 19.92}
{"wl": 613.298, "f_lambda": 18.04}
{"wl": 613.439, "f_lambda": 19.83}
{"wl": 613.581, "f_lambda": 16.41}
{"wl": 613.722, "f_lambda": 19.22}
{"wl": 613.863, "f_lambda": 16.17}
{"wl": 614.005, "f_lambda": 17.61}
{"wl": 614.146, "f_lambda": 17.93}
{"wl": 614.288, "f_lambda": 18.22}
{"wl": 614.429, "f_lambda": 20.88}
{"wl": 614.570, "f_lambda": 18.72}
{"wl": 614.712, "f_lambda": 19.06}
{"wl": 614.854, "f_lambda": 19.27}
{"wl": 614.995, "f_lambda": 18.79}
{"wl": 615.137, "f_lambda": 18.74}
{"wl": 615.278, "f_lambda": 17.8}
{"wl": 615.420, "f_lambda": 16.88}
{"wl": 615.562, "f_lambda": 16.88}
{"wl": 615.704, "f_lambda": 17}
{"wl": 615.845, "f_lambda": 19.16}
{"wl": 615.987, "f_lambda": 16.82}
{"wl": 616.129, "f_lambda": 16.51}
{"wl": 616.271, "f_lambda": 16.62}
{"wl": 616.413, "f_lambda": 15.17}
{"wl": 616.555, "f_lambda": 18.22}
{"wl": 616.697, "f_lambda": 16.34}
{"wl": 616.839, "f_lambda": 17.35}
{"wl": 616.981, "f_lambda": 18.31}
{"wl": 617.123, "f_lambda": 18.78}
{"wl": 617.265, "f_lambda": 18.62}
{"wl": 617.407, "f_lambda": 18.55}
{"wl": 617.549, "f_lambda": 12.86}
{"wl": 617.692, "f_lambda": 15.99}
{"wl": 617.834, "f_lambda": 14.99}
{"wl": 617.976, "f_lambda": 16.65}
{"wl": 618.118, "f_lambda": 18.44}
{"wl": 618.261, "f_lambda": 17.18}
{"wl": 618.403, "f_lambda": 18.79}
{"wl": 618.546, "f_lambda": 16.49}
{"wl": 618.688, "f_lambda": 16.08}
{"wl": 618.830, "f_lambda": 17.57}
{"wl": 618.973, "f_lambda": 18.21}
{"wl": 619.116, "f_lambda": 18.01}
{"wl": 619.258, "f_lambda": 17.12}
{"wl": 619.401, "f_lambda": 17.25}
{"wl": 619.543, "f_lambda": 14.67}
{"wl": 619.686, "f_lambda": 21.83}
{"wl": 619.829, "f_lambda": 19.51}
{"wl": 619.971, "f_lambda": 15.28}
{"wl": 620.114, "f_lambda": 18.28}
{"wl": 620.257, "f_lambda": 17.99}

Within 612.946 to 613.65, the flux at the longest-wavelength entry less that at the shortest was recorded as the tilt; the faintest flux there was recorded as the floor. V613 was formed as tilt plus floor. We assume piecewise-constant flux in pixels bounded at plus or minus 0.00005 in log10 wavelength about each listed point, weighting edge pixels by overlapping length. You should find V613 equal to 11.7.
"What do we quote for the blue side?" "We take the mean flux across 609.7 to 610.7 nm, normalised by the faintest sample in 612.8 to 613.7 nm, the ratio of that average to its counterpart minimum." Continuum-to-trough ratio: 1.11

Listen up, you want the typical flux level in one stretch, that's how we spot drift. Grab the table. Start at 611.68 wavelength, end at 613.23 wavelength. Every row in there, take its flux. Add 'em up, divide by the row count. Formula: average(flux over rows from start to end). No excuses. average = 17.0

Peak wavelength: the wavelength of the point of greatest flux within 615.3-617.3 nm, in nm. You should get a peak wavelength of 615.845 nm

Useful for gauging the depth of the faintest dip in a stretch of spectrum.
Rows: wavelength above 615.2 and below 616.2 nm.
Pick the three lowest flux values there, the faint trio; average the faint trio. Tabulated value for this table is 16.7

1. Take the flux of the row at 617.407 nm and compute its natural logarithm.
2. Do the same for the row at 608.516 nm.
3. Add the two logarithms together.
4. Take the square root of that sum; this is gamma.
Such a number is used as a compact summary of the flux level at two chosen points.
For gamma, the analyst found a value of 2.41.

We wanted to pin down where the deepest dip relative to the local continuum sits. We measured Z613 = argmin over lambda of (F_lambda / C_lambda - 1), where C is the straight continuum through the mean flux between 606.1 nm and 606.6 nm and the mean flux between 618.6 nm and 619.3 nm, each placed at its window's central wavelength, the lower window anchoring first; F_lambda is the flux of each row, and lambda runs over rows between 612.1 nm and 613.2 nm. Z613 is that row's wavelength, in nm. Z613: 612.734 nm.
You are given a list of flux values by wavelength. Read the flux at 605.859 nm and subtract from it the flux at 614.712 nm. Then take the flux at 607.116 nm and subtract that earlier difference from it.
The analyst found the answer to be 15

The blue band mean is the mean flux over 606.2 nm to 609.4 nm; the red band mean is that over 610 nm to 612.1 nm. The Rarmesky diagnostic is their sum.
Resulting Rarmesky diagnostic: 36.3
